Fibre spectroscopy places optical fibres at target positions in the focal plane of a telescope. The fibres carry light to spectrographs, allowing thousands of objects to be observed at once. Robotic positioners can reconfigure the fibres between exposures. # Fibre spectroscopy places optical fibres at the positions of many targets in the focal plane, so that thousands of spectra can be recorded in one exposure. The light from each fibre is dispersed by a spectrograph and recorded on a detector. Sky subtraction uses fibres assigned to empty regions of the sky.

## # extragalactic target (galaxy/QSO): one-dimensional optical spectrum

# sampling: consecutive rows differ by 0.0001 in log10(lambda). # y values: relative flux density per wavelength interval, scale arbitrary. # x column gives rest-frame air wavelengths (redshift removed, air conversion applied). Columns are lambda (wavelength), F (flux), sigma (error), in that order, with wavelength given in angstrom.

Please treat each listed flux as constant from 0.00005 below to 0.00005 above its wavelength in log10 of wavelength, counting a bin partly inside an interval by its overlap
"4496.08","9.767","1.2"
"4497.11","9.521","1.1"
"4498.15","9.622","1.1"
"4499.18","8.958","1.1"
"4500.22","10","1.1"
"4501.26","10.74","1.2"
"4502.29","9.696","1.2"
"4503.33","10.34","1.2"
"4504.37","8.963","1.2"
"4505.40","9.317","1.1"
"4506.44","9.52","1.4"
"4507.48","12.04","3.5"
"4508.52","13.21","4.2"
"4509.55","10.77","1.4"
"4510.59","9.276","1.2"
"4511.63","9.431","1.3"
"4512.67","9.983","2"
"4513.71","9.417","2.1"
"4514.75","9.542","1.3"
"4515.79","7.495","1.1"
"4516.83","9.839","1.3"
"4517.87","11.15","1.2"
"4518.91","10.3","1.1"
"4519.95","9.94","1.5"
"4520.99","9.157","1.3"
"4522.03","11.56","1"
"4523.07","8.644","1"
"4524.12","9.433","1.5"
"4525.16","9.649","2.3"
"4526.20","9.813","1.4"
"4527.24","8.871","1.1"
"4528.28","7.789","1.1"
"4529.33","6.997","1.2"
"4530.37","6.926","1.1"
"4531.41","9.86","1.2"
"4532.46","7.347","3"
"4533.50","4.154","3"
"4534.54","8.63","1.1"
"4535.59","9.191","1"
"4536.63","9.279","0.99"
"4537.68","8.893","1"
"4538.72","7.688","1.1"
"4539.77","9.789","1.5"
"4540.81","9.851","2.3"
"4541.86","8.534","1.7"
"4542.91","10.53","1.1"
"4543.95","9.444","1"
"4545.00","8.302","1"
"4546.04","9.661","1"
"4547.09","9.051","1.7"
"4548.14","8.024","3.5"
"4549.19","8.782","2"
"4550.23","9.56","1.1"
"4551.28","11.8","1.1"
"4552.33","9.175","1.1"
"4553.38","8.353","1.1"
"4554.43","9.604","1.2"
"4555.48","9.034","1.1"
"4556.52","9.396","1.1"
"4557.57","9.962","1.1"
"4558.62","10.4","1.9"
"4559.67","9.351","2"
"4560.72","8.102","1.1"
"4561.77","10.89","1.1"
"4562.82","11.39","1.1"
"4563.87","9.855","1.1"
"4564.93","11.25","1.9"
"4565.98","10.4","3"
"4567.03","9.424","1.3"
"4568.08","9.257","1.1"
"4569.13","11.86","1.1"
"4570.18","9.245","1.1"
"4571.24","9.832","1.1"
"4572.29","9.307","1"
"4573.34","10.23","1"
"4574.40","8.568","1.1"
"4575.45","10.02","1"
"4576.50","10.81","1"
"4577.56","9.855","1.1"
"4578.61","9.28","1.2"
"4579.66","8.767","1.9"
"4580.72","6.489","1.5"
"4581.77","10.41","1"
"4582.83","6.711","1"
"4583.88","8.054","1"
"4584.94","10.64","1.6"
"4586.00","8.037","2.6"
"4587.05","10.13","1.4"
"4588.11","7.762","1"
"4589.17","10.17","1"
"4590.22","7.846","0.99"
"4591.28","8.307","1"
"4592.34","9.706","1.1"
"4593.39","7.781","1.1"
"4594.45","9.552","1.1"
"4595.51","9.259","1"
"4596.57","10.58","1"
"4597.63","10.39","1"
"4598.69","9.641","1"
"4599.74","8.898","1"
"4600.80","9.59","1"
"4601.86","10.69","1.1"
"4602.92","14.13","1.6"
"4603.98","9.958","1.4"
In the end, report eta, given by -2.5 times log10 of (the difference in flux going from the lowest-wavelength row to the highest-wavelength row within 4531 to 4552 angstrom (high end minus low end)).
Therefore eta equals -0.72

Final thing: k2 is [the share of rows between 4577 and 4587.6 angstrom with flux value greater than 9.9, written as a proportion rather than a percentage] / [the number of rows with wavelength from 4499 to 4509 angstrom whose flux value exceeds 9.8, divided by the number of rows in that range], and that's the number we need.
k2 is 0.6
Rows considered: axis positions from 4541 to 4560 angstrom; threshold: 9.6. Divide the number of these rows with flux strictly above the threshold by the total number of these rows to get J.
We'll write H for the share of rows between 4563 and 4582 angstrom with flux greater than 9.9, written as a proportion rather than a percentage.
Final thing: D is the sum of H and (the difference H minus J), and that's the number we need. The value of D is 0.4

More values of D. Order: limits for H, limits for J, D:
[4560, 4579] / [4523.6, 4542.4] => 0.6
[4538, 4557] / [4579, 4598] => -0.2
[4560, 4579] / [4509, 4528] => 0.4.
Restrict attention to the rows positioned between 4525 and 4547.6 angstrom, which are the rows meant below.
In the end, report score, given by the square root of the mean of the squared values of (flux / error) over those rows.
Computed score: 7.2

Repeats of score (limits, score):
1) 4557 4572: 8.1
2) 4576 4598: 8.2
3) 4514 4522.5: 8.4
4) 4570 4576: 9.2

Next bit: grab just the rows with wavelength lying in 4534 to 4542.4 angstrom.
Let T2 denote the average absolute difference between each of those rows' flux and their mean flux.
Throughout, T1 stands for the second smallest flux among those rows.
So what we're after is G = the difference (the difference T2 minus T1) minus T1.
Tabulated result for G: -16.5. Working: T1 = 8.534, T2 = 0.55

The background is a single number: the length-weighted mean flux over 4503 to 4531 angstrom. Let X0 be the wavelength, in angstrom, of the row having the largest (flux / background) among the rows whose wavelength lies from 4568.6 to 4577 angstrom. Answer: 4569.13 angstrom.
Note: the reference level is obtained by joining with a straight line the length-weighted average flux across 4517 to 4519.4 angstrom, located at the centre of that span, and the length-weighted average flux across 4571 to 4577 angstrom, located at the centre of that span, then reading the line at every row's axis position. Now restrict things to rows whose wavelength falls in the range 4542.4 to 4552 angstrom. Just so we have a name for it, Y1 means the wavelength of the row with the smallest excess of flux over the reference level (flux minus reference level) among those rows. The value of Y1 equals 4548.14 angstrom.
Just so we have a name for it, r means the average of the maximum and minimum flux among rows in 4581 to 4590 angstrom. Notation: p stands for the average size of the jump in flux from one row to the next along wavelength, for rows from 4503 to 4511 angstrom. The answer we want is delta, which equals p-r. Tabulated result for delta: -7.3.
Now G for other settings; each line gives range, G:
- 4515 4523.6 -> -16.3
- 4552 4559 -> -17.6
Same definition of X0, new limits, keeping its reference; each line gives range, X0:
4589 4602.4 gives 4601.86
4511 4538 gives 4522.03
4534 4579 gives 4569.13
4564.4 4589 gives 4569.13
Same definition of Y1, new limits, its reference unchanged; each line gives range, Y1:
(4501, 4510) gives 4504.37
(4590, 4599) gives 4593.39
